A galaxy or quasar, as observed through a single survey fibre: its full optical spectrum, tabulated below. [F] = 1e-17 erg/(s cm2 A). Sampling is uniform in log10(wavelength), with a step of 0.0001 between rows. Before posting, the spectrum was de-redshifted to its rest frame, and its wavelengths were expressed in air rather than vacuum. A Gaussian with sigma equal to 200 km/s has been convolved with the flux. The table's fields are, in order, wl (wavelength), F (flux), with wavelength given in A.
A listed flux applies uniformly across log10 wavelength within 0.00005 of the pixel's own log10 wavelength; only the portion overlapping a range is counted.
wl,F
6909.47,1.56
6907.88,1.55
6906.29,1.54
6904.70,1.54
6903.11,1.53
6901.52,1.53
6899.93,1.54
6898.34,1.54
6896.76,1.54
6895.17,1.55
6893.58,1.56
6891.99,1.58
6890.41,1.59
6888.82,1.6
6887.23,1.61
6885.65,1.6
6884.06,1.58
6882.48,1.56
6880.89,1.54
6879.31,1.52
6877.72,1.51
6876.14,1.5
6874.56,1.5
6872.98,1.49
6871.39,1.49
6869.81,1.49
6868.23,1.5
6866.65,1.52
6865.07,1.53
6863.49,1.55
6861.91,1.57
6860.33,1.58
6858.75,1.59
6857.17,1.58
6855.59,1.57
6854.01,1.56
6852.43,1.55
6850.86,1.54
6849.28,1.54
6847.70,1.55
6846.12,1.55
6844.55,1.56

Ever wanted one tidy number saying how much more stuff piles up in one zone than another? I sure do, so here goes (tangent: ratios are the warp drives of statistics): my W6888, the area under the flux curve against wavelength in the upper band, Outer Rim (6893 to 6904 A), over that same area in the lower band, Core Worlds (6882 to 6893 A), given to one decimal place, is 1.0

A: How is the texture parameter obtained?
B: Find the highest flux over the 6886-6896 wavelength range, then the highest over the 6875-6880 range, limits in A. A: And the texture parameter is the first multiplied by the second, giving 2.45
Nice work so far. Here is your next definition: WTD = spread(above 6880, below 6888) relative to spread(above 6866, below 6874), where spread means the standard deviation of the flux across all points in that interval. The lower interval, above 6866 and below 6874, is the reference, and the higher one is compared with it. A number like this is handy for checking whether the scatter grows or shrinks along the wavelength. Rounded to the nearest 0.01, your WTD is 2.20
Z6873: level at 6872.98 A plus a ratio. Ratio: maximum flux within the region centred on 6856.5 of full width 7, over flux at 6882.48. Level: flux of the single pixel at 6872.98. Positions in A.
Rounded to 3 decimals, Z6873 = 2.509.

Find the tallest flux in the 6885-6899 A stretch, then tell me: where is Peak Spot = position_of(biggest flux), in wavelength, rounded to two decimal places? 6887.23 A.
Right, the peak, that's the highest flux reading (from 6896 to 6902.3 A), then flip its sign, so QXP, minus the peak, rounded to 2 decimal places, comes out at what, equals -1.54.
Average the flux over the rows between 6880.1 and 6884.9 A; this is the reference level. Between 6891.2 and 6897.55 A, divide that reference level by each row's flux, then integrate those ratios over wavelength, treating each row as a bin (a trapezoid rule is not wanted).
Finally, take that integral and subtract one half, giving 5.9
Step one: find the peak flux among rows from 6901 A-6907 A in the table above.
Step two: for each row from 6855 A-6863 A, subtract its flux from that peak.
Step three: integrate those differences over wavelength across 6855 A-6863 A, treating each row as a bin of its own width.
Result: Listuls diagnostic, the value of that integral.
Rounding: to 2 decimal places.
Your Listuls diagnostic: -0.30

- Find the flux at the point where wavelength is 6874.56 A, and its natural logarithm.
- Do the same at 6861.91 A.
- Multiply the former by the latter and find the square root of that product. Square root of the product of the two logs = 0.428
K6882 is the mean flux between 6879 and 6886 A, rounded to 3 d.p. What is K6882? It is 1.560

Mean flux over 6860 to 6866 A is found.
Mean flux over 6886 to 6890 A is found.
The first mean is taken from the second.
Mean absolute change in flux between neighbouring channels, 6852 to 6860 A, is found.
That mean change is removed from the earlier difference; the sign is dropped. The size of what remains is 0.037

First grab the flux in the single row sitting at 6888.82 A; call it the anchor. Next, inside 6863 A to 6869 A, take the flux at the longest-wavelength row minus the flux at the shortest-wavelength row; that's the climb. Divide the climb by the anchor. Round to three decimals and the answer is -0.031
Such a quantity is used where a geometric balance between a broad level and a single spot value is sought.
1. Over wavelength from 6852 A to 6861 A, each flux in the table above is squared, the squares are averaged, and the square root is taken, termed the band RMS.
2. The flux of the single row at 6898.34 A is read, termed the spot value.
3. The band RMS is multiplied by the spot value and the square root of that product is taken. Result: 1.56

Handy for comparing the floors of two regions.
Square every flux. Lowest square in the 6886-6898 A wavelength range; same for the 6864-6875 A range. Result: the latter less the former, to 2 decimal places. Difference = -0.15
